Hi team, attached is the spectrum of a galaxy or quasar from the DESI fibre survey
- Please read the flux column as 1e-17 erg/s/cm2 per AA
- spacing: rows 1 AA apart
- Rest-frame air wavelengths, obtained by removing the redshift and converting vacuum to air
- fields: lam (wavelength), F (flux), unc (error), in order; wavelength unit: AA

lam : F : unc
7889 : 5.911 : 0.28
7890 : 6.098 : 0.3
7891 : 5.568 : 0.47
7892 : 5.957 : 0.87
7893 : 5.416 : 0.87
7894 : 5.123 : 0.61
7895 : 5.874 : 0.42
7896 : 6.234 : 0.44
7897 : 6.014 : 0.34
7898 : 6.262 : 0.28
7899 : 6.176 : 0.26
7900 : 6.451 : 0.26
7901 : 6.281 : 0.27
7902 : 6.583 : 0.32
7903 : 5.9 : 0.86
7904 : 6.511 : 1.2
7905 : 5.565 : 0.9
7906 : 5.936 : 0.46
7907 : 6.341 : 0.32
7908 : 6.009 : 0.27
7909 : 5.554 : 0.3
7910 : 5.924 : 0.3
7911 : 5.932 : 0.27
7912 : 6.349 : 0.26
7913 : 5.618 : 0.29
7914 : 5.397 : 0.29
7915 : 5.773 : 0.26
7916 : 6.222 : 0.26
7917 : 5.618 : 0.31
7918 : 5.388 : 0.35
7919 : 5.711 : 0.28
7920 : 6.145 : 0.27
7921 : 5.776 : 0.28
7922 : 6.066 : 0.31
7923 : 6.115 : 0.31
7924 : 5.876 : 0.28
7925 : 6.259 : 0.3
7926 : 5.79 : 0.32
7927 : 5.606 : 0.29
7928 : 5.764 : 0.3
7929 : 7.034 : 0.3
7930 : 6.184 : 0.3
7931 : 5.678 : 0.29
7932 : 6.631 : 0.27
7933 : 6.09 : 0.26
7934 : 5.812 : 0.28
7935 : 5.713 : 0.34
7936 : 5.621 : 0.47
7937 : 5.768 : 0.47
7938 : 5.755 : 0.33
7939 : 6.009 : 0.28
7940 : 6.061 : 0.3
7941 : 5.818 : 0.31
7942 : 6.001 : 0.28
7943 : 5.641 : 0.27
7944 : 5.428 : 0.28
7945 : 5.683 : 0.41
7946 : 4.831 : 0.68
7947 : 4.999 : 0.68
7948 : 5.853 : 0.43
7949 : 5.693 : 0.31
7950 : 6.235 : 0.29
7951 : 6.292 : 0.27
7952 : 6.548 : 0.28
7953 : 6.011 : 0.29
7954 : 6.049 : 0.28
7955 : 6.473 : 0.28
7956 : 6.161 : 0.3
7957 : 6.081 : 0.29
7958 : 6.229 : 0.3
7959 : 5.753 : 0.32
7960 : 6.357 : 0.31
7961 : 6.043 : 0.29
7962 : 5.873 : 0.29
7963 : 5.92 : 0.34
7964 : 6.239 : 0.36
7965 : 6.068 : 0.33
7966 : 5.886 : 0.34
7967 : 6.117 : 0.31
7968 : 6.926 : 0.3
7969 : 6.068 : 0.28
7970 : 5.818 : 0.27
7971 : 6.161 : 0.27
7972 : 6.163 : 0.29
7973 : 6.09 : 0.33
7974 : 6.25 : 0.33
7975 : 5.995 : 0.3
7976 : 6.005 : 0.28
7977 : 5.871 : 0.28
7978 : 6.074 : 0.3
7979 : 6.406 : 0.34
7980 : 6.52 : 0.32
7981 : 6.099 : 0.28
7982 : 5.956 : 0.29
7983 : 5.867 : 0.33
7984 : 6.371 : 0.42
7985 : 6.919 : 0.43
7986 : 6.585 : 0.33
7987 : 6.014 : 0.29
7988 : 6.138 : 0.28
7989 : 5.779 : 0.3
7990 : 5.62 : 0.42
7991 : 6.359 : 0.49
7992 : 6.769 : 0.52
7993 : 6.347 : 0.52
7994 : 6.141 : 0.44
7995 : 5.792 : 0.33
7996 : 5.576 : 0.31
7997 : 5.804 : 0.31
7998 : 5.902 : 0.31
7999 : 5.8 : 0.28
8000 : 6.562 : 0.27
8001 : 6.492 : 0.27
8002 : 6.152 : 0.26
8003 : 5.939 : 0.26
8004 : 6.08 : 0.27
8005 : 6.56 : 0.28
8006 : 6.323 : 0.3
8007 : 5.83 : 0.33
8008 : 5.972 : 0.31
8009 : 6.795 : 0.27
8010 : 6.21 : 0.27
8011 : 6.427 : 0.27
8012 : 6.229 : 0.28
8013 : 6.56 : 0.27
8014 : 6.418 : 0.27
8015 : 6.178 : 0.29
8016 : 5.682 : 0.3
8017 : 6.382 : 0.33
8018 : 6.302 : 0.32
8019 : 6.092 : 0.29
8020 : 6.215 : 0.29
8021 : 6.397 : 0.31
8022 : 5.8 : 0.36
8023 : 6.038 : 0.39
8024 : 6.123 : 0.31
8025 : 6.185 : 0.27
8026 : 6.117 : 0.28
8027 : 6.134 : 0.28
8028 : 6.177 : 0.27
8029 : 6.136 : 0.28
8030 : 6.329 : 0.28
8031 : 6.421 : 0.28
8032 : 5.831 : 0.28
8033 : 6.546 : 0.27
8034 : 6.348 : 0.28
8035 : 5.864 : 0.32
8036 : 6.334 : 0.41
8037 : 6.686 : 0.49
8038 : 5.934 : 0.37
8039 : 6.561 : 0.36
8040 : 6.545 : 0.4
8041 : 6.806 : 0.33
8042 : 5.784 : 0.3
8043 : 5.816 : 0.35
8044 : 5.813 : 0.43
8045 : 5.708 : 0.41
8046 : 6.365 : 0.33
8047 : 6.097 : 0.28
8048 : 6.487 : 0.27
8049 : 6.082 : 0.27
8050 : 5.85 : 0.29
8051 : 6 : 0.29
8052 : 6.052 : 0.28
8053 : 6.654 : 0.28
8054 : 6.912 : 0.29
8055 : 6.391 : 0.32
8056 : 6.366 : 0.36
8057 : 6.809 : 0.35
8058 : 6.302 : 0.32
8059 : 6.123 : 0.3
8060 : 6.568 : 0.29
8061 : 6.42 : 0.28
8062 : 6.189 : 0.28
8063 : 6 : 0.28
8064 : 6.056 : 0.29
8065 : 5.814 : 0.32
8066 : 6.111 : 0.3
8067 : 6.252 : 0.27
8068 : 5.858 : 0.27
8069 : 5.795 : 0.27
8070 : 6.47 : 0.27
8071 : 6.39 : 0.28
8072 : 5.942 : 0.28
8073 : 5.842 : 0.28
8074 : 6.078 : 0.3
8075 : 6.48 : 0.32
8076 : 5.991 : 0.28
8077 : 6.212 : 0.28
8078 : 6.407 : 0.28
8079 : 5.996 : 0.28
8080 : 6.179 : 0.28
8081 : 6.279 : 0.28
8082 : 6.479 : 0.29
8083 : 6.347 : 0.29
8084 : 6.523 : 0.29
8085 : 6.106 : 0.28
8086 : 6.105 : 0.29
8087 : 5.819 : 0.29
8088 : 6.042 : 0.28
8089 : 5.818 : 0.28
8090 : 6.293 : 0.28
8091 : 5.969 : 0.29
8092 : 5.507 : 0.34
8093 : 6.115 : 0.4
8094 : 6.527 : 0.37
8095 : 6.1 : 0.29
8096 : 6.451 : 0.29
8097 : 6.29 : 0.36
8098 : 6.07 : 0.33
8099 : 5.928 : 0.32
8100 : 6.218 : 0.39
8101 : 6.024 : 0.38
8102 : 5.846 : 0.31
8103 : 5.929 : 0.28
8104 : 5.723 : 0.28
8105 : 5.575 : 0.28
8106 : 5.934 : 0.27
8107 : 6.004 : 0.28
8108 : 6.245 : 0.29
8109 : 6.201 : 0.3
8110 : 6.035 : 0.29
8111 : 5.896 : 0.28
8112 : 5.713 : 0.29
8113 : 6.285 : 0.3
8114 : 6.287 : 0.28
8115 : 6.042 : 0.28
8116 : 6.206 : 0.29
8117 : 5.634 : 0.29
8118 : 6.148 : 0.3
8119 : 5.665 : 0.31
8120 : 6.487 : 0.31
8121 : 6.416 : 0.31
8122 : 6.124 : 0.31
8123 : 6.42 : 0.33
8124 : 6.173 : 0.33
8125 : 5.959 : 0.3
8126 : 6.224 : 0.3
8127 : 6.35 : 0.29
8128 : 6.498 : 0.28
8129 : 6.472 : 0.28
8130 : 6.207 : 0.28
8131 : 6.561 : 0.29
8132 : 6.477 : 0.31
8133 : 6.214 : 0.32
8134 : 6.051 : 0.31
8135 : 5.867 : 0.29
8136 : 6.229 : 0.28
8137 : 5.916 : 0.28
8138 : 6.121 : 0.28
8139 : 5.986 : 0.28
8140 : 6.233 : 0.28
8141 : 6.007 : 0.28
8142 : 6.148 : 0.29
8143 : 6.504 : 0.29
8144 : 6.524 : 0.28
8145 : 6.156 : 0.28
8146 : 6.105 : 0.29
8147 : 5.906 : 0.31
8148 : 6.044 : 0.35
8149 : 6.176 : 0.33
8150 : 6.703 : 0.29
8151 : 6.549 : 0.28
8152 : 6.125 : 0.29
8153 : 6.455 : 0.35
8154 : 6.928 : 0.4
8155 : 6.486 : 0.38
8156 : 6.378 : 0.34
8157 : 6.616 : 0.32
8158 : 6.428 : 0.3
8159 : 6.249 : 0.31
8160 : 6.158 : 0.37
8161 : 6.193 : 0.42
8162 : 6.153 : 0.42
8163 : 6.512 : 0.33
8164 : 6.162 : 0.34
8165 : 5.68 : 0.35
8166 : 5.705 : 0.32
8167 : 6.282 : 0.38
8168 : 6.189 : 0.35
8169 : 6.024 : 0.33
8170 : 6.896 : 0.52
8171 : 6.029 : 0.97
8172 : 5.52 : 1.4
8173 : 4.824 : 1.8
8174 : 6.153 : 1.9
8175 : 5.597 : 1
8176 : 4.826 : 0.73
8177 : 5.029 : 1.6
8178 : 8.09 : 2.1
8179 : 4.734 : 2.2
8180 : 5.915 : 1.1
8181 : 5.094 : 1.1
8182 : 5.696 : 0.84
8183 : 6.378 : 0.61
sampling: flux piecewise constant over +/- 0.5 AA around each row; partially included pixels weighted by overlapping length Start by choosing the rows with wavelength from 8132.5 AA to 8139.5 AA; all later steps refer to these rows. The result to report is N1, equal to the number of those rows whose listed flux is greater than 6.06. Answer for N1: 3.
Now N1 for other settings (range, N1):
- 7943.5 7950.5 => 1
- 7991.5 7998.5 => 3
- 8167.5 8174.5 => 3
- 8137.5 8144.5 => 5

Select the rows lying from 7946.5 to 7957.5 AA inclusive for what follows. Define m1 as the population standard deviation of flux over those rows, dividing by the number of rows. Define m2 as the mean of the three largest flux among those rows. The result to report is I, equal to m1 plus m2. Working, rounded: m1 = 0.40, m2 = 6.44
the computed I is 6.84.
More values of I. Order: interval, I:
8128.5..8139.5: 6.73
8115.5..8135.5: 6.78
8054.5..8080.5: 6.87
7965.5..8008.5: 7.19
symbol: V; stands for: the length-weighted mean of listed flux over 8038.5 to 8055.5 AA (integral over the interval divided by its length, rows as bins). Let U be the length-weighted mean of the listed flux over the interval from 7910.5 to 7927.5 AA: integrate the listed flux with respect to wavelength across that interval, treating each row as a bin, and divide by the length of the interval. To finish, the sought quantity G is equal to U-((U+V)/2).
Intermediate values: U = 5.86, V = 6.23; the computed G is -0.18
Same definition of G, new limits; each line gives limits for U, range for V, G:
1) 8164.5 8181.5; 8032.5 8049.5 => -0.21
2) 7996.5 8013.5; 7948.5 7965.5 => 0.05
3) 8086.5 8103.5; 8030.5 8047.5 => -0.07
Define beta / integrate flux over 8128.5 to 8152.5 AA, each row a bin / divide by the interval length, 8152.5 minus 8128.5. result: 6.22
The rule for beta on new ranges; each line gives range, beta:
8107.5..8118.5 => 6.06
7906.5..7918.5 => 5.84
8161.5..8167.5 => 6.08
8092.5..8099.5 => 6.21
